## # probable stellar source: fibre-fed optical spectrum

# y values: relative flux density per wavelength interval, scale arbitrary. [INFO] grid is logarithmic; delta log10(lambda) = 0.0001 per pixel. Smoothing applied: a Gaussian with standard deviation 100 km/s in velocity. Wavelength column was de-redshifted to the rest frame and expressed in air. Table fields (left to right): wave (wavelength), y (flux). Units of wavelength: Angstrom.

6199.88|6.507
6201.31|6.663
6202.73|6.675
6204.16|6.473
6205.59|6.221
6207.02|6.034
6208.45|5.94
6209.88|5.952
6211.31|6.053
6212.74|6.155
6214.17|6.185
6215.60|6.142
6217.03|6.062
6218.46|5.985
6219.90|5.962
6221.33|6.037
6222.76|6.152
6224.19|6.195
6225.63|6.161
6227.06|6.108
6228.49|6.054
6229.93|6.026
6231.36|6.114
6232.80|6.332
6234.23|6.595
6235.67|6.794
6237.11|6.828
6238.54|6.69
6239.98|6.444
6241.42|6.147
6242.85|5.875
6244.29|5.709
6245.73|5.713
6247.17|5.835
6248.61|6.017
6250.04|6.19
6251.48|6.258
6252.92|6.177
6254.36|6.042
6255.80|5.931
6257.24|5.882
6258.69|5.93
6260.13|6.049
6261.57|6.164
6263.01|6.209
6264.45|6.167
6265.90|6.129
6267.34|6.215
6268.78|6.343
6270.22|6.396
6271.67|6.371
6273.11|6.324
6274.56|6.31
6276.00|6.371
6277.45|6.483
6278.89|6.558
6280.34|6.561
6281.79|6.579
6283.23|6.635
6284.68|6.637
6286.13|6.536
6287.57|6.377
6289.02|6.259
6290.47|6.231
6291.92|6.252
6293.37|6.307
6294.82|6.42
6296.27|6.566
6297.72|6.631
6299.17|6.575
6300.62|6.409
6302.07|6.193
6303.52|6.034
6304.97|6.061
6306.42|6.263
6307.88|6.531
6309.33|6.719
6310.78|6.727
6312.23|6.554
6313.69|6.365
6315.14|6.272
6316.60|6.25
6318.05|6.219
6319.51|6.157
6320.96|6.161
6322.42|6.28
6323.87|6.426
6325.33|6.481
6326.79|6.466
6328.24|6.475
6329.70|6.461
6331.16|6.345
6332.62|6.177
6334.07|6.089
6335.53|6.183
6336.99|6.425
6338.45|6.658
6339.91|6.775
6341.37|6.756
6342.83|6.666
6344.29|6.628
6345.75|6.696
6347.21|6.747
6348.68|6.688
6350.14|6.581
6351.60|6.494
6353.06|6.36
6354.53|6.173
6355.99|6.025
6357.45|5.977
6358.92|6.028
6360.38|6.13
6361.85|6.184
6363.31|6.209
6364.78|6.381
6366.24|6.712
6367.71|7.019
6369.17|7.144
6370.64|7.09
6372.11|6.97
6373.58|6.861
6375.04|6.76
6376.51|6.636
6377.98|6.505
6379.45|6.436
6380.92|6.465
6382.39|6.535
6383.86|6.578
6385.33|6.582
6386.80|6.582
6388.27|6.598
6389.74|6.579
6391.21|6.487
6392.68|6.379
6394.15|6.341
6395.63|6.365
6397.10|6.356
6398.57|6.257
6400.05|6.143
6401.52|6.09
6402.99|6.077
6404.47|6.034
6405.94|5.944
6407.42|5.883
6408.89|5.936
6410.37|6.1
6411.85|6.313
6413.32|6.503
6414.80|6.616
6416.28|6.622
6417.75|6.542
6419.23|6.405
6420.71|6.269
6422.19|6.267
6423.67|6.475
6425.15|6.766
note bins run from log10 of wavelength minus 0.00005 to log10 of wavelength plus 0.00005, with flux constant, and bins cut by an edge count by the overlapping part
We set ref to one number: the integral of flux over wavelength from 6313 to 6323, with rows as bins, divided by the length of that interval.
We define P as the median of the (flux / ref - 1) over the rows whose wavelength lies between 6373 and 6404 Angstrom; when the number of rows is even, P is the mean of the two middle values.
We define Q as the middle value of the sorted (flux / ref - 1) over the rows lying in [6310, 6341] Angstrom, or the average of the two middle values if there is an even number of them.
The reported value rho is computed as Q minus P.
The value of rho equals -0.020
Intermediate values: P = 0.039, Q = 0.020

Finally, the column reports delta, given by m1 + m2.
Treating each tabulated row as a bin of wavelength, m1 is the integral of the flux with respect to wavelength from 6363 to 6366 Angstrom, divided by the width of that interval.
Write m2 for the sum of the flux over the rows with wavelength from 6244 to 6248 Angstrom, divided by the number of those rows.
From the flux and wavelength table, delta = 12.1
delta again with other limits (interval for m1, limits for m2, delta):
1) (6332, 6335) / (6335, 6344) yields 12.7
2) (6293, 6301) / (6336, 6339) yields 13.0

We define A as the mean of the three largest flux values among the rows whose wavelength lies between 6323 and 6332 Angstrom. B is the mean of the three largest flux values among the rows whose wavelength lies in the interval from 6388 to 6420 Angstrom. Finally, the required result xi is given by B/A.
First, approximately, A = 6.47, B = 6.61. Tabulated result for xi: 1.02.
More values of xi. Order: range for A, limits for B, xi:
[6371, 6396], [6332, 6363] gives 0.98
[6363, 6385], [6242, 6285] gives 0.93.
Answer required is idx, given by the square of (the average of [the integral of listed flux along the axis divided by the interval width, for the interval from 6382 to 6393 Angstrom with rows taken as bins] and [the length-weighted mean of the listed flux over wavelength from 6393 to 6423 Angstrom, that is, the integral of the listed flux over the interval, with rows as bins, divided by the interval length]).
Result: 41.0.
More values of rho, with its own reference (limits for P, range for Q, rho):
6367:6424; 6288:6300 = -0.018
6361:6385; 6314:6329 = -0.053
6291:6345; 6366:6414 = 0.011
